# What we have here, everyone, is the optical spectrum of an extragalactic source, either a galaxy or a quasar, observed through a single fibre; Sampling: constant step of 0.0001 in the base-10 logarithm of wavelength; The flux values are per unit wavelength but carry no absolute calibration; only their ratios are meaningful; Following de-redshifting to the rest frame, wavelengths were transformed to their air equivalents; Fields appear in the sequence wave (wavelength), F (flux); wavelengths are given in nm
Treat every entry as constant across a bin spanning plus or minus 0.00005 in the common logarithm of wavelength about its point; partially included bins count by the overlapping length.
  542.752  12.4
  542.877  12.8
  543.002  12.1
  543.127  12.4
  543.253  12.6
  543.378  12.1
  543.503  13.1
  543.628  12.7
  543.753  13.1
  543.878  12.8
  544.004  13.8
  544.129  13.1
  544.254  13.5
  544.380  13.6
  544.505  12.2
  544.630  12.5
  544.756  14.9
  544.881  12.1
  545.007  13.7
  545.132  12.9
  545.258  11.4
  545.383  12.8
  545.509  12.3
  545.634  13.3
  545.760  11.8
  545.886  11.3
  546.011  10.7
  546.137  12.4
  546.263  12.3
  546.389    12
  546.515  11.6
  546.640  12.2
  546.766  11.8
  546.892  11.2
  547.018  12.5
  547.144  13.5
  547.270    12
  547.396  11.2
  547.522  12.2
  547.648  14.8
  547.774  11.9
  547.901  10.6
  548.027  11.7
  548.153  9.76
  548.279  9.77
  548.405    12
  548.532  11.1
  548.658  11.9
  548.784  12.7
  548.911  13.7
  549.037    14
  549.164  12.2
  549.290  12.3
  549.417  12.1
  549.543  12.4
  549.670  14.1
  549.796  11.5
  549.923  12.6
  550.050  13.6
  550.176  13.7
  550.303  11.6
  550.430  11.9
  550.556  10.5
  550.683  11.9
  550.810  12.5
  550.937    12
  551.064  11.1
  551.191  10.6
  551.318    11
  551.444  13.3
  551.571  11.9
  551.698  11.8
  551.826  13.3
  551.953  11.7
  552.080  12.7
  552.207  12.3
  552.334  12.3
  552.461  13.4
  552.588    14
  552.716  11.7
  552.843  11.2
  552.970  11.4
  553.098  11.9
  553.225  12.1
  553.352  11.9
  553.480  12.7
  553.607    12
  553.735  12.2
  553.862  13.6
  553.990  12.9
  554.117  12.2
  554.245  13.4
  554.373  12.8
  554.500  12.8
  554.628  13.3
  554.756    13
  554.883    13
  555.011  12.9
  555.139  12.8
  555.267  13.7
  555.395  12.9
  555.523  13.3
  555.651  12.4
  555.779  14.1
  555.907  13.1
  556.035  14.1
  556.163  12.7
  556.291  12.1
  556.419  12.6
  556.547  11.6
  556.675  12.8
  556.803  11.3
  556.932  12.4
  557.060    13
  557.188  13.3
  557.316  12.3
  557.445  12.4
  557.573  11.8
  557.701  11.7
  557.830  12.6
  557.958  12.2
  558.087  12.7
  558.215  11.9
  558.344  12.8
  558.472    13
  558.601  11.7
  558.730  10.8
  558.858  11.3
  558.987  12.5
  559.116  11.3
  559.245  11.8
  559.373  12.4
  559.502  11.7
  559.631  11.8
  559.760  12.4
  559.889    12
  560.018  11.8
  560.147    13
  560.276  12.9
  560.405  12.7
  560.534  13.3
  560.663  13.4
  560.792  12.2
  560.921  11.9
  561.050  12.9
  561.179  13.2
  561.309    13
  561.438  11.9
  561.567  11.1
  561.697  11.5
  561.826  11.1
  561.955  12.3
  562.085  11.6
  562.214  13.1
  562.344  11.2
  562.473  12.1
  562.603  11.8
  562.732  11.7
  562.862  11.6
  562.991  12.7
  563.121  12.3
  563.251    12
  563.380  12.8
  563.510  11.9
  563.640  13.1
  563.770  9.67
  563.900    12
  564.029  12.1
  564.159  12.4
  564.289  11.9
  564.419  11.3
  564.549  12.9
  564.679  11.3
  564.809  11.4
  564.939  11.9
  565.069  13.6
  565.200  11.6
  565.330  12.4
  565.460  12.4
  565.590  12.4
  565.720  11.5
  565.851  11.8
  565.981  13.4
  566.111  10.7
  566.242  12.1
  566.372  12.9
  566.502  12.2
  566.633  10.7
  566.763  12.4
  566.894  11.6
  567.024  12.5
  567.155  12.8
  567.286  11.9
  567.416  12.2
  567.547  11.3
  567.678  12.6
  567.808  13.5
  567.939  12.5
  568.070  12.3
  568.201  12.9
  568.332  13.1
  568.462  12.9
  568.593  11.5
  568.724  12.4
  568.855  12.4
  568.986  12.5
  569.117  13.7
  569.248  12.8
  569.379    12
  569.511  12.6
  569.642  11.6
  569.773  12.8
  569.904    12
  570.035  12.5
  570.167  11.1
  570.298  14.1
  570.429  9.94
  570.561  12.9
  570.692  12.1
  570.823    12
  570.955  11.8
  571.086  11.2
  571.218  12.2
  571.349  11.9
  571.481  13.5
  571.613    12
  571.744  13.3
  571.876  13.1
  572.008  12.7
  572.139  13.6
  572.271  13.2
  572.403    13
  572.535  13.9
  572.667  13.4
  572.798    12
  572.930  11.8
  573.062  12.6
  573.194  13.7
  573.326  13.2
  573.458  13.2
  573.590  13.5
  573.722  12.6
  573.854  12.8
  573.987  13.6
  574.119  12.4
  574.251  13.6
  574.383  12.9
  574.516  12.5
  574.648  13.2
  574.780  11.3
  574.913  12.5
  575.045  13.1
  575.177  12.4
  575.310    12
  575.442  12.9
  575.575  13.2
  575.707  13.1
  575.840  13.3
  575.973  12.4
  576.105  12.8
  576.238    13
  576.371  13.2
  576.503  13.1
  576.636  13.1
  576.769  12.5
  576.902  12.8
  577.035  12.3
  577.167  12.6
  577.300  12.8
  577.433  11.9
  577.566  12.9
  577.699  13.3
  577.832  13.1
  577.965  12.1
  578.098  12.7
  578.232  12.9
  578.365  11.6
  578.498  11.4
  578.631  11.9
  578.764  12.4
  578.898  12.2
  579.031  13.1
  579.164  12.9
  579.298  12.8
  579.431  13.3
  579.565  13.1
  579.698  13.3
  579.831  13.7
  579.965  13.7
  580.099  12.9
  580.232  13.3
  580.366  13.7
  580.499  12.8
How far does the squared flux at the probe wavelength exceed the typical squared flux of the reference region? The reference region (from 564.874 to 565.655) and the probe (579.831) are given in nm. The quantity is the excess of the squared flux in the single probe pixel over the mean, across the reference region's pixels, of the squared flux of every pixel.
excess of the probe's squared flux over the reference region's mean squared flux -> 34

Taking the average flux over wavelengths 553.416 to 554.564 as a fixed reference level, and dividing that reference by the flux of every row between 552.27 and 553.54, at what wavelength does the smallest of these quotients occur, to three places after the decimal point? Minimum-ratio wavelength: 552.588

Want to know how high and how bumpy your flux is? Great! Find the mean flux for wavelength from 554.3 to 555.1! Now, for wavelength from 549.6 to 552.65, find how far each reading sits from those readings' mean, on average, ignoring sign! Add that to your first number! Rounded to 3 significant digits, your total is 13.8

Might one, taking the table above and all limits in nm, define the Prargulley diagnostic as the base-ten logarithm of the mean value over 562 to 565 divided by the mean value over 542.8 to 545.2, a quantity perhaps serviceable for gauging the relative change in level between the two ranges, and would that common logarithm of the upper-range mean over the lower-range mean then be -0.035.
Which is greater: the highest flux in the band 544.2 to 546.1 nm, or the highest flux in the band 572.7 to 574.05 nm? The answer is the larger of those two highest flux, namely 14.9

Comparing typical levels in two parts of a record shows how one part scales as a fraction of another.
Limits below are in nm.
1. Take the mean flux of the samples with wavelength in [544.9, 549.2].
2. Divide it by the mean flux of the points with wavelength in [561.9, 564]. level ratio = 1.01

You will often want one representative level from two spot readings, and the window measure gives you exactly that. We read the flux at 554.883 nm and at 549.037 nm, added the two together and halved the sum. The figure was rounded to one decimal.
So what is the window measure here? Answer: 13.5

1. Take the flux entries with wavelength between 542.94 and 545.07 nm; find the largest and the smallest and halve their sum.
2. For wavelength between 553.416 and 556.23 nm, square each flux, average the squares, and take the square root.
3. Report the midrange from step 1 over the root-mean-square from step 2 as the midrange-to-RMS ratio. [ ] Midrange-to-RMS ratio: 1.04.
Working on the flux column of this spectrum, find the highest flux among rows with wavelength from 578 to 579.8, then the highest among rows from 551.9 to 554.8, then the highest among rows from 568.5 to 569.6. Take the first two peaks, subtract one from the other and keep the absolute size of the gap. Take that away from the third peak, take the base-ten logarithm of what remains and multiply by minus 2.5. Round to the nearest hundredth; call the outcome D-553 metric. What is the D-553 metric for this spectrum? -2.78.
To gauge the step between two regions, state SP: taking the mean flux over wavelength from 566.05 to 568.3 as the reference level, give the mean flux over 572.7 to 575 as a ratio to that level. 1.05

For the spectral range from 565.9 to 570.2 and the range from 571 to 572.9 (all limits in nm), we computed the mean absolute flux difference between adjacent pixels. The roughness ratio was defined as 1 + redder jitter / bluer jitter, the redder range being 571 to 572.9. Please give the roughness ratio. 1.9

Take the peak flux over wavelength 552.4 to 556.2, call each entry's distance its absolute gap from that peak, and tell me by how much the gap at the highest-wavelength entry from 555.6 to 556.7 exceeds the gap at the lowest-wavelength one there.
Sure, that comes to -0.40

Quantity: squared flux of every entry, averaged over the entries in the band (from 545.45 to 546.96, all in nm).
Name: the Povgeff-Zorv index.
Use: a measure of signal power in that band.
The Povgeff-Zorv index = 142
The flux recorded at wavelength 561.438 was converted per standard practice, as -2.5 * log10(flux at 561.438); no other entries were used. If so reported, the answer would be -2.69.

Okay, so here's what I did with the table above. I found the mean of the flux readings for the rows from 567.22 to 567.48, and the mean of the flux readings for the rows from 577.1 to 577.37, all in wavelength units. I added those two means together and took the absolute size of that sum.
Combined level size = 24.8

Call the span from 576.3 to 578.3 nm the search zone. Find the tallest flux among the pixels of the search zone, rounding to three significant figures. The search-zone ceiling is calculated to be 13.3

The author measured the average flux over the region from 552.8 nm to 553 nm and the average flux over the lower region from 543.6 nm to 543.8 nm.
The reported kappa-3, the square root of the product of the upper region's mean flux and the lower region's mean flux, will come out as 12.1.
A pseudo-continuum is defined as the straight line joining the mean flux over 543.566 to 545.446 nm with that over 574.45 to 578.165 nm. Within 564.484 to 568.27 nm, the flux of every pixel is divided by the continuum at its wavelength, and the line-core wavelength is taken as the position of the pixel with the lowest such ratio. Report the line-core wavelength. 566.111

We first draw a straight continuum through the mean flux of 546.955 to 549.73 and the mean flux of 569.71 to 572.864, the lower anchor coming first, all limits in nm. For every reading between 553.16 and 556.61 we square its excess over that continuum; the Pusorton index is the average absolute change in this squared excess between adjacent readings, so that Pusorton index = 0.9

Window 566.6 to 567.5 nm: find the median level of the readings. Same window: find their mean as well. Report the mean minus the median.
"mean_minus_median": -0.2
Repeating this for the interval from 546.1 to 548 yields 0.1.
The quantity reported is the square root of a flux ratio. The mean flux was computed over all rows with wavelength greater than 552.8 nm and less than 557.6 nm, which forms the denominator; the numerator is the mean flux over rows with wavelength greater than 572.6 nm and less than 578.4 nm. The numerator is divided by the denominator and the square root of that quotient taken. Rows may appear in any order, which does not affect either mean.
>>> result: 1.01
